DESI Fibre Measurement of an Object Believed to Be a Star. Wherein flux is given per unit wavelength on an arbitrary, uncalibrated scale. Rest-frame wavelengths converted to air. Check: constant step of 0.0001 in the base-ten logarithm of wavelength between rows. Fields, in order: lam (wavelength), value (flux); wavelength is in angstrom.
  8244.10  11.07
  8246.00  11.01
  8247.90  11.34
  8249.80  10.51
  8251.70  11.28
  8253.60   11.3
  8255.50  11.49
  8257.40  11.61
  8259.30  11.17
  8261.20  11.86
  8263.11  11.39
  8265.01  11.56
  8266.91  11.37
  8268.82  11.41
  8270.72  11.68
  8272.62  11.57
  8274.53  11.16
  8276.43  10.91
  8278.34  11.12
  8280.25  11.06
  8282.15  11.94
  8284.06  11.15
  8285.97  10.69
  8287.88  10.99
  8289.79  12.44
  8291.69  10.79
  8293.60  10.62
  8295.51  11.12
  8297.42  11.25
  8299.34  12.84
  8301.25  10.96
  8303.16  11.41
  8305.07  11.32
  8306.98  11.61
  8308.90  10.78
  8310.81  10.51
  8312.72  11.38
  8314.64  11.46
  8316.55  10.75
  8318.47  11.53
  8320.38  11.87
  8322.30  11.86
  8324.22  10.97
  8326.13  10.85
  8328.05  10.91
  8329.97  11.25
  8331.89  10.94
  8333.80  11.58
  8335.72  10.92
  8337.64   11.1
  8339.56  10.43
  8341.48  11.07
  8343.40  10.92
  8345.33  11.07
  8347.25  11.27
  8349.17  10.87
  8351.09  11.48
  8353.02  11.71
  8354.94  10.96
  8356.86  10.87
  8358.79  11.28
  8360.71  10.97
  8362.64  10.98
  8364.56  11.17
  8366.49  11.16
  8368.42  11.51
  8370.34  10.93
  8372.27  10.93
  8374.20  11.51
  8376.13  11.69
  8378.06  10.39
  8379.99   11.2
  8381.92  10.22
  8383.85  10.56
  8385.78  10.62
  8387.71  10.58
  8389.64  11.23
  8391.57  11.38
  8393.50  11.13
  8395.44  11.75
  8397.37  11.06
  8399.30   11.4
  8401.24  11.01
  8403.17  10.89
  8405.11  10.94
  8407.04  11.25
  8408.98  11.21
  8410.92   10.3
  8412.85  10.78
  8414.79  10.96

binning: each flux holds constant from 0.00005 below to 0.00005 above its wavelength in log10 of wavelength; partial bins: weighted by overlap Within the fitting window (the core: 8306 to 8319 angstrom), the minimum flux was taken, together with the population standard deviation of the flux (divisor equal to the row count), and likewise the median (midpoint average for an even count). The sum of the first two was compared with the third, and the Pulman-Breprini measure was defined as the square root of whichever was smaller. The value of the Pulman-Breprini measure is 3.31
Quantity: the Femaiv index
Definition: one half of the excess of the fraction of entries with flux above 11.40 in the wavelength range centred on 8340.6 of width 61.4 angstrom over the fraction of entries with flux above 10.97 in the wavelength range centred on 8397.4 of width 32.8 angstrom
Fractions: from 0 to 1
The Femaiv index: -0.14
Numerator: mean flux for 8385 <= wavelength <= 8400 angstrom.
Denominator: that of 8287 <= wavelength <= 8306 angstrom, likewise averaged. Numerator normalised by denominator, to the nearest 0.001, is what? 0.980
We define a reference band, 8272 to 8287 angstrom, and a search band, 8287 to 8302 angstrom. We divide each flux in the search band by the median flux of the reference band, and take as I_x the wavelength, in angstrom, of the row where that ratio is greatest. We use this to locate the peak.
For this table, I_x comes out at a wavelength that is 8299.34 angstrom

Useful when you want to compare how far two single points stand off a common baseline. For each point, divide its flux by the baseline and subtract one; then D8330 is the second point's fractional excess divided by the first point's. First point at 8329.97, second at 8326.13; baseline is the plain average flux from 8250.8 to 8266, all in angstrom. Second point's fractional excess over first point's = 2.9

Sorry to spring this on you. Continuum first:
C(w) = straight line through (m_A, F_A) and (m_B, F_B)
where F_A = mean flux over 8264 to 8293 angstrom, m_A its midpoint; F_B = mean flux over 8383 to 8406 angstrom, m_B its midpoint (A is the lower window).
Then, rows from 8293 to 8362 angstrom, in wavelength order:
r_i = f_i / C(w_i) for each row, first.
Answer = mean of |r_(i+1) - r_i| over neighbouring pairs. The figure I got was 0.0424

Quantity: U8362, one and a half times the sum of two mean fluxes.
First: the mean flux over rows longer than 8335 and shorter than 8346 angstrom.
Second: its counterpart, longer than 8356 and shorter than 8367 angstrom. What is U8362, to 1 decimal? 33.0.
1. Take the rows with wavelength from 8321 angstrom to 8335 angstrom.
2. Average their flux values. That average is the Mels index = 11.2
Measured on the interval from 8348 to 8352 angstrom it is 11.2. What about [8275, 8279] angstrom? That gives 11.0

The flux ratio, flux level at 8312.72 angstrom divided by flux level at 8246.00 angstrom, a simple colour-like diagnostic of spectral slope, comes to 1.03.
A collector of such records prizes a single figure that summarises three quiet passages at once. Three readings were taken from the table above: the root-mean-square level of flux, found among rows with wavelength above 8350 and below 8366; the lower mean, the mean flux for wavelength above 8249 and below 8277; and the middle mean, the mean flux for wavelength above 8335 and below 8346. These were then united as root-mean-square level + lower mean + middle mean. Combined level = 33.5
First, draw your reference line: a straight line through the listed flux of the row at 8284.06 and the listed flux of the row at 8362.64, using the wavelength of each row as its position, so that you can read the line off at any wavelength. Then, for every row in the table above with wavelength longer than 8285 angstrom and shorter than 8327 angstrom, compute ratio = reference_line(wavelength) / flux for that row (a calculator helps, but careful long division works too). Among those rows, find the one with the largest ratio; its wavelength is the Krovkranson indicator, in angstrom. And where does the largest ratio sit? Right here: 8310.81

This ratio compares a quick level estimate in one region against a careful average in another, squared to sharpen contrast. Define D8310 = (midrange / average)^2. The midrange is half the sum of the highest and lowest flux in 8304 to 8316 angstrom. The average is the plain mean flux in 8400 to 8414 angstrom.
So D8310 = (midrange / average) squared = 1.03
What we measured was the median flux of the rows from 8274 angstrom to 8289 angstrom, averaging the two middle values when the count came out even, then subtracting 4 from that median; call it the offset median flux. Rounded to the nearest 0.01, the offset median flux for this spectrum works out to 7.09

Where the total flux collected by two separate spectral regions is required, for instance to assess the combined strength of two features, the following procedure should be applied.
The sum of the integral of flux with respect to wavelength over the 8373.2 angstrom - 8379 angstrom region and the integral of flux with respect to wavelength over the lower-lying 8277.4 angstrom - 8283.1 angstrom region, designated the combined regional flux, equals 130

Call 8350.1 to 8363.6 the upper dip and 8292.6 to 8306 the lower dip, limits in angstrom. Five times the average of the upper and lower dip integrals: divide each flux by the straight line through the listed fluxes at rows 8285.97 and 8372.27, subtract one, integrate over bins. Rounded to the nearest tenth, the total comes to 2.9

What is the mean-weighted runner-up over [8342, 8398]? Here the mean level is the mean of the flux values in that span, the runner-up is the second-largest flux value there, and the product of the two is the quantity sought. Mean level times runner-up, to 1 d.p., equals 129.8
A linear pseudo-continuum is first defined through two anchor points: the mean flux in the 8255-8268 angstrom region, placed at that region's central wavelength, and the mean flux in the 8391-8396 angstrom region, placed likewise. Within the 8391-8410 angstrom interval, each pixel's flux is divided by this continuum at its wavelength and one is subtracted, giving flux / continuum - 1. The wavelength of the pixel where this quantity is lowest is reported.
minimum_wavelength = 8403.17 angstrom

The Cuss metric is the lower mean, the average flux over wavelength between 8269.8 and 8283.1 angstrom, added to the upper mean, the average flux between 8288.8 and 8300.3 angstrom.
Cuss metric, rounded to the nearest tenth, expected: 22.9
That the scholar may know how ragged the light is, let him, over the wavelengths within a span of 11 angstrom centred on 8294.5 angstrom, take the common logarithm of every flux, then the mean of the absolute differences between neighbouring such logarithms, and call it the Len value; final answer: 0.0302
